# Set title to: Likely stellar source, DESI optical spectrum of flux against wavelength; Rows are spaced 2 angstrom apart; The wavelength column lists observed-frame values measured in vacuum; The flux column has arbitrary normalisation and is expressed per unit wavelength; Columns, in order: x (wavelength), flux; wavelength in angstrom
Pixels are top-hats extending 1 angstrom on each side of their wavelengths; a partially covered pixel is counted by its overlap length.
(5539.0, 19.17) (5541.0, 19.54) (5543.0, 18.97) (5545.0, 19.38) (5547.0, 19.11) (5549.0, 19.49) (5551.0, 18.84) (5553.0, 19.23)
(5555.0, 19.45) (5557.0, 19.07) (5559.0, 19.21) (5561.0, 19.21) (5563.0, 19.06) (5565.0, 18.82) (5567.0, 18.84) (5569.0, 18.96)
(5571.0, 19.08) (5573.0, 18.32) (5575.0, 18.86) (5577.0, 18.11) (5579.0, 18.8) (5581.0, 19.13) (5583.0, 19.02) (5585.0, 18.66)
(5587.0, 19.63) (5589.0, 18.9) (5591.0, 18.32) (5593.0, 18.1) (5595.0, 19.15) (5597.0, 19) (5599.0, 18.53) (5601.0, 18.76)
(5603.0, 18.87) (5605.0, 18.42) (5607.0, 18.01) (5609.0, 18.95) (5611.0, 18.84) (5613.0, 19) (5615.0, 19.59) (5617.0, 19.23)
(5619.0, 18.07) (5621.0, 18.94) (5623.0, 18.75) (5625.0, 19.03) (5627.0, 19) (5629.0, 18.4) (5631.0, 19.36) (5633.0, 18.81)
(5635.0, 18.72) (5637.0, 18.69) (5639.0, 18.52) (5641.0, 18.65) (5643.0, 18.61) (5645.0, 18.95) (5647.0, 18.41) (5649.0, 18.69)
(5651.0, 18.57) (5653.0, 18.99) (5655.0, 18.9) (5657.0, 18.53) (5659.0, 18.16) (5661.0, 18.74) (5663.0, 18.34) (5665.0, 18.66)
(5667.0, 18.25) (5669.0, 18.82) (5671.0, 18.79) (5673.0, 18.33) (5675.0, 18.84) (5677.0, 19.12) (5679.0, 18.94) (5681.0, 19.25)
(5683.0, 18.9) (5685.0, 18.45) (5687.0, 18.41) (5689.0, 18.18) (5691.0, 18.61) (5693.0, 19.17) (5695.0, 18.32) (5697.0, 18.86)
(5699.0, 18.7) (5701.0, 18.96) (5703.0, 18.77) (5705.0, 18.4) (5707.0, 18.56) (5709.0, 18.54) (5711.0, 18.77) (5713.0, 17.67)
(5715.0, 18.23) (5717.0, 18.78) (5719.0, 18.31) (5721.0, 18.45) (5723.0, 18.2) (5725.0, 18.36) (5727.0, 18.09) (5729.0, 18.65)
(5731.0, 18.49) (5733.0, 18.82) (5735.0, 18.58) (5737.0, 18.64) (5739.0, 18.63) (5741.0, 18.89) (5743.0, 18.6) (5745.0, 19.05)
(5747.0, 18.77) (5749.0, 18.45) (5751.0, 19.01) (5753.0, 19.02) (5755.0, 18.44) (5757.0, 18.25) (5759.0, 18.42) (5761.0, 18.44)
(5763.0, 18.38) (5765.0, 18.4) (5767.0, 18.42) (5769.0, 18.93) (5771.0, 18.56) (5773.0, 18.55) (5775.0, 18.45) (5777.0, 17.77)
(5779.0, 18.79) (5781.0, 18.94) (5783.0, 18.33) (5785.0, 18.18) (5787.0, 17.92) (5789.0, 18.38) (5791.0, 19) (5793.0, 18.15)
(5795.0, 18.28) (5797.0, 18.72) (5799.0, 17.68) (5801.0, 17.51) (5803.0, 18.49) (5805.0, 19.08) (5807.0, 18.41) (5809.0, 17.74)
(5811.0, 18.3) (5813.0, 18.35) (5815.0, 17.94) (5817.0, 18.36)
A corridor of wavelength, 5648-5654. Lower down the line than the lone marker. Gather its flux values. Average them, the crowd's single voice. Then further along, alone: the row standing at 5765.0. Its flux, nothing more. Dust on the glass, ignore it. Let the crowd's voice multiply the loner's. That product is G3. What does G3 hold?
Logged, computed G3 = 345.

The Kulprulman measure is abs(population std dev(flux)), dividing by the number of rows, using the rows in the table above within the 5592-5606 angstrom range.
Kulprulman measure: 0.34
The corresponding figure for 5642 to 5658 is 0.20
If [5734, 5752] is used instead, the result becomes 0.20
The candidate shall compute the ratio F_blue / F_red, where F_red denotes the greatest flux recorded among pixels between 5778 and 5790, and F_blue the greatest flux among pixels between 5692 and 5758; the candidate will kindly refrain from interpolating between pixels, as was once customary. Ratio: 1.01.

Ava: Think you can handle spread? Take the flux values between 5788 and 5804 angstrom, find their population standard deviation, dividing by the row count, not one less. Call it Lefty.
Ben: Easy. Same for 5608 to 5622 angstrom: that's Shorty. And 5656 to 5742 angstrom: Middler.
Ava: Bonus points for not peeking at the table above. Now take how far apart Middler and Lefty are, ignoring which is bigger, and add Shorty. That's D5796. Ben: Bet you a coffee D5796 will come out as 0.58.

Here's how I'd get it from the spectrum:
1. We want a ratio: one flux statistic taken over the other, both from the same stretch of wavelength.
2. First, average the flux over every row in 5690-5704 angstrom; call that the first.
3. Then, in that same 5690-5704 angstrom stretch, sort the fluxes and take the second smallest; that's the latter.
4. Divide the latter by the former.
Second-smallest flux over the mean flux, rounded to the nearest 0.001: 0.991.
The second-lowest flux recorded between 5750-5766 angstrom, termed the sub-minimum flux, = 18.38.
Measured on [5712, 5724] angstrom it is 18.2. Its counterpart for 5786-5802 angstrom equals 17.68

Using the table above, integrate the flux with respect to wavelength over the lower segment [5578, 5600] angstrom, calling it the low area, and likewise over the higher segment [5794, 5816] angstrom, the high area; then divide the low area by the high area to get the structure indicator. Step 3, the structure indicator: 1.034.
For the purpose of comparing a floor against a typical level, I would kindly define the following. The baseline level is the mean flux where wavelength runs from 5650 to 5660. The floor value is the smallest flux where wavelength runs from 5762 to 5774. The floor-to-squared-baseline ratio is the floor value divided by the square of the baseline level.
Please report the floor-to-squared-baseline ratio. 0.0530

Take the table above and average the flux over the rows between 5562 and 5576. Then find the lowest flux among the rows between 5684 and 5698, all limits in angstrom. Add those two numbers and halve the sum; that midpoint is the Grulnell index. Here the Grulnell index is 18.5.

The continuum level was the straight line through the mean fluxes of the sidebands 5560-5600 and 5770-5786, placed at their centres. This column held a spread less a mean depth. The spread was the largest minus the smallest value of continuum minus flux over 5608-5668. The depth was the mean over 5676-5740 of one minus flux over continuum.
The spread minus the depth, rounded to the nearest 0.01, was 1.51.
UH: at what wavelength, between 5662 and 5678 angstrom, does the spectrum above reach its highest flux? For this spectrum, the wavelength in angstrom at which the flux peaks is 5677.0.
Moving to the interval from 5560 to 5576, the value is 5561.0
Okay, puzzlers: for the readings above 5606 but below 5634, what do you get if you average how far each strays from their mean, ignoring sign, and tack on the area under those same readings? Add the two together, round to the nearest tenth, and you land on 528.3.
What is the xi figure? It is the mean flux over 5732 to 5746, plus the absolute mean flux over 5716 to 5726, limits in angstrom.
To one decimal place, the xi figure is 37.2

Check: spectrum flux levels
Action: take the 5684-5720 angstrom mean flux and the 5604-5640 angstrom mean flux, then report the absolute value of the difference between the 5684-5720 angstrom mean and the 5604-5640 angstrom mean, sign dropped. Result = 0.258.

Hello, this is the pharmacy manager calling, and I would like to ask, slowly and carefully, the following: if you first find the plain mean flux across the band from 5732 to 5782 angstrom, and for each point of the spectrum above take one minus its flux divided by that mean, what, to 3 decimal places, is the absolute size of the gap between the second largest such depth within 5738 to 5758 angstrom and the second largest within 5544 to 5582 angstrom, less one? -0.994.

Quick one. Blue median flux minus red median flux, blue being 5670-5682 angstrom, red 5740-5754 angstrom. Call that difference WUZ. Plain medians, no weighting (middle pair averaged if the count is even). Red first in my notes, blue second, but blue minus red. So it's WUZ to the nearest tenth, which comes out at 0.0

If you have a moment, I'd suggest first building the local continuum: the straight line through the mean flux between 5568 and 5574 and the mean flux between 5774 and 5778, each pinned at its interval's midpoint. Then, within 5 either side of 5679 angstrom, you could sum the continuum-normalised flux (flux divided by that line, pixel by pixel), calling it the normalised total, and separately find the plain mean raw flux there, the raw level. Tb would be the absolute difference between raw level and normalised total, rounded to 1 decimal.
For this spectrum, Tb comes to 13.9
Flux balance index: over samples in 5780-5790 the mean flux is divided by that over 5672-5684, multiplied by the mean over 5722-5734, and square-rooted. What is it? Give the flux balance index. 4.23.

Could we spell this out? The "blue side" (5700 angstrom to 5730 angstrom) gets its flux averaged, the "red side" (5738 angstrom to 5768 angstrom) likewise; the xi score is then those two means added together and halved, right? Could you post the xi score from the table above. 18.53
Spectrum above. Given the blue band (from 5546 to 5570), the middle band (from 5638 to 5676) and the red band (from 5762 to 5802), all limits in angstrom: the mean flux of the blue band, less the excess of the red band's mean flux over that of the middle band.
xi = 19.4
